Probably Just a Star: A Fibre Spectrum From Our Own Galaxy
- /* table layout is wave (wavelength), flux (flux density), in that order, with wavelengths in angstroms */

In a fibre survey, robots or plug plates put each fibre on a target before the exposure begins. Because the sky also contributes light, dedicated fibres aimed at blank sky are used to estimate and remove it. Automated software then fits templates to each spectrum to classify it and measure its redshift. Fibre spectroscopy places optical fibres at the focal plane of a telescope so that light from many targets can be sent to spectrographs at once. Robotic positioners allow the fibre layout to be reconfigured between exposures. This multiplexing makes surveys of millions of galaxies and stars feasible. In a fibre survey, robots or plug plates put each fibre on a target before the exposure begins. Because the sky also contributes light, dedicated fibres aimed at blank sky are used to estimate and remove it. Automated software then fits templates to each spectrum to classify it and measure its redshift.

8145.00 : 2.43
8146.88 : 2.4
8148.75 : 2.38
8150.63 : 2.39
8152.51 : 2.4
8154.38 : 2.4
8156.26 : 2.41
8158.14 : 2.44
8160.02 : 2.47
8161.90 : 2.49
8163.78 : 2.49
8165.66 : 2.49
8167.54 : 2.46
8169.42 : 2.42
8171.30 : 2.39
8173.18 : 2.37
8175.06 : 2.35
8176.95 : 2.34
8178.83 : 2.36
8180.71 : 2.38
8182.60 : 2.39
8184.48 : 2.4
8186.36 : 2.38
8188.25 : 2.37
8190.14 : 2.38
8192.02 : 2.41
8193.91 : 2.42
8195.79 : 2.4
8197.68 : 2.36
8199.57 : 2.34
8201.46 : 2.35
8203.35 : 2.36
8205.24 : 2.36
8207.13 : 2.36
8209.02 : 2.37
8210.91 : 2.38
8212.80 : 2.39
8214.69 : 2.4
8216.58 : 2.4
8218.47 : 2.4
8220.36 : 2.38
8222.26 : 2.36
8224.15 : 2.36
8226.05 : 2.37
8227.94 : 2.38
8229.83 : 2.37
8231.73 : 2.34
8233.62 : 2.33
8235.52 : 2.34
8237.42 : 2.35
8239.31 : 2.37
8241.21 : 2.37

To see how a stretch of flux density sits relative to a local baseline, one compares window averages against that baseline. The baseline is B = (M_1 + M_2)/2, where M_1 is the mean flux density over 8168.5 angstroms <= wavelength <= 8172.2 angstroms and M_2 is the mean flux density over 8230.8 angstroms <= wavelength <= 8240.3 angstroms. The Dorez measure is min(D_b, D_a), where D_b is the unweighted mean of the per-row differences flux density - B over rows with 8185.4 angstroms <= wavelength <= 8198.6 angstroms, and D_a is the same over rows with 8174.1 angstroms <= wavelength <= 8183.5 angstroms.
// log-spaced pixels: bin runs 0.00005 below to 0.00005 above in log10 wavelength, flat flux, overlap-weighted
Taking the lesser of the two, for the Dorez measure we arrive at -0.012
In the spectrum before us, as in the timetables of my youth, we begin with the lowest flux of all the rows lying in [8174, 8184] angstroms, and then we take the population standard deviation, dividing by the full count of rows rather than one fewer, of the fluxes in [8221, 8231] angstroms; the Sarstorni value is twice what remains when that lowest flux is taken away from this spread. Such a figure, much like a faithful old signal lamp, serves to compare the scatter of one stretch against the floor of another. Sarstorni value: -4.665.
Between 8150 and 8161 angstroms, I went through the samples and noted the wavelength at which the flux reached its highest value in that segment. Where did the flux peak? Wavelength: 8160.02 angstroms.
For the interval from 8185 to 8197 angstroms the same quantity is 8193.91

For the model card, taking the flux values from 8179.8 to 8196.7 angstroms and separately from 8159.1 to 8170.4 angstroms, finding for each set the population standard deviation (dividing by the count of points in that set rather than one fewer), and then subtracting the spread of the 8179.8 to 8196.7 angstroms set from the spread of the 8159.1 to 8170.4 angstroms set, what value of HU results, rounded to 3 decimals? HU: 0.010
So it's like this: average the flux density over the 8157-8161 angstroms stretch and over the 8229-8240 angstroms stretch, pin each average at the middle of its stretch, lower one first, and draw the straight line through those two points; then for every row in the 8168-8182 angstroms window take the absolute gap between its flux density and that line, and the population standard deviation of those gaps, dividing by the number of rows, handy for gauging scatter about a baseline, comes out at 0.022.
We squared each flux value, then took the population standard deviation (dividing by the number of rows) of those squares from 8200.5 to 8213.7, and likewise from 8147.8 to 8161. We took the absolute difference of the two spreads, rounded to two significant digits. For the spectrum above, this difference 0.081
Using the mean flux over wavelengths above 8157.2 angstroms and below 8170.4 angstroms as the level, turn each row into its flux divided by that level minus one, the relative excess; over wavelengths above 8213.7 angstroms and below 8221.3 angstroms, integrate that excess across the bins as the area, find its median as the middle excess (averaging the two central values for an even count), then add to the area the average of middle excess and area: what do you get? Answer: -0.34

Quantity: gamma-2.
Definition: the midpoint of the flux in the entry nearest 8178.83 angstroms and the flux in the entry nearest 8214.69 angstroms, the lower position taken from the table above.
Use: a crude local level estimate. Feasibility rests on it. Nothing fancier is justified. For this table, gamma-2 2.38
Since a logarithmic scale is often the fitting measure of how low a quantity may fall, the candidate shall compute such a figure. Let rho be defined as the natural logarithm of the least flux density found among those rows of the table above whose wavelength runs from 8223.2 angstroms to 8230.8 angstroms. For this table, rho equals 0.859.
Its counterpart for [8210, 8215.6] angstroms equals 0.867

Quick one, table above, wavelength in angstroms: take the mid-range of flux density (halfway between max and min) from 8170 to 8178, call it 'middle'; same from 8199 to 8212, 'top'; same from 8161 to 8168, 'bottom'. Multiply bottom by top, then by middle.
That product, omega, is 13.8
